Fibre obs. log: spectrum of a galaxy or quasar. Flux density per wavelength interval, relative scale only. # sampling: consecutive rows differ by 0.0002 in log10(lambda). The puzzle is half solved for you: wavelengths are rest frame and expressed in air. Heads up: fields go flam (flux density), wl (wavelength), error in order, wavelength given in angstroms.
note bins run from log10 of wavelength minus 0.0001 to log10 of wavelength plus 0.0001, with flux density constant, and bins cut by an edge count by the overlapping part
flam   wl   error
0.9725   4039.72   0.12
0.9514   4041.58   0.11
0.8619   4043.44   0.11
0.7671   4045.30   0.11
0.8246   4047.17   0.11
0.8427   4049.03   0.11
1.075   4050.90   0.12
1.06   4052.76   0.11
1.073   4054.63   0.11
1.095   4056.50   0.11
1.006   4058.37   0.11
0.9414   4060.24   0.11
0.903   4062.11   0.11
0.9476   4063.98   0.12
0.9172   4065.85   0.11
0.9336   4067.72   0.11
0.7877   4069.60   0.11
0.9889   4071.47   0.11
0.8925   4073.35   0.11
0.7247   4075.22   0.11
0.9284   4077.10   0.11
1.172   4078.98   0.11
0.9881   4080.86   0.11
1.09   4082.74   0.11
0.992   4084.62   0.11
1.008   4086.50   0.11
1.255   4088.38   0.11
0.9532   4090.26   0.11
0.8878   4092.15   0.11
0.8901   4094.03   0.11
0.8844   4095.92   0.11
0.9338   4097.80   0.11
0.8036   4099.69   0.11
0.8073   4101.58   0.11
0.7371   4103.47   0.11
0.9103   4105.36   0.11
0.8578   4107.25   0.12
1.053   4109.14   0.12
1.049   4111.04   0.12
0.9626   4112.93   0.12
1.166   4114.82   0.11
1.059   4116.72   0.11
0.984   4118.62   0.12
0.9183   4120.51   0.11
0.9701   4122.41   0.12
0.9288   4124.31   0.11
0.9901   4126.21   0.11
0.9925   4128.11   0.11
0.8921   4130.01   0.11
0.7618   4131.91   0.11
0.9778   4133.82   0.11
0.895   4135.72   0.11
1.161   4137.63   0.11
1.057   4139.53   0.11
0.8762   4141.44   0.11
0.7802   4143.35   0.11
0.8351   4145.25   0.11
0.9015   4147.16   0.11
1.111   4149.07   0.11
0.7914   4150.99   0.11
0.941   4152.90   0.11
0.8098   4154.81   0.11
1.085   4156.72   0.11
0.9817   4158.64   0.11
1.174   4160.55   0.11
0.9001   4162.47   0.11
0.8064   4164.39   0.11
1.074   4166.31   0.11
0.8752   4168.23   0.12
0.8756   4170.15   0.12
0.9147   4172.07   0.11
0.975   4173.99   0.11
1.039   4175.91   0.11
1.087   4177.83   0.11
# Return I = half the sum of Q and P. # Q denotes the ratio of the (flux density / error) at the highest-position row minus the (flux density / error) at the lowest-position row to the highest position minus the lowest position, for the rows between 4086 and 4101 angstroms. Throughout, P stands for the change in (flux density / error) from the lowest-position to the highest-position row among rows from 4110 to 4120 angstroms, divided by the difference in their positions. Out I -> -0.11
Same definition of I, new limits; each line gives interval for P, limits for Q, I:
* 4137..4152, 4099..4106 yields -0.04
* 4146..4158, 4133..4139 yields 0.31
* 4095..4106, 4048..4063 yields 0.03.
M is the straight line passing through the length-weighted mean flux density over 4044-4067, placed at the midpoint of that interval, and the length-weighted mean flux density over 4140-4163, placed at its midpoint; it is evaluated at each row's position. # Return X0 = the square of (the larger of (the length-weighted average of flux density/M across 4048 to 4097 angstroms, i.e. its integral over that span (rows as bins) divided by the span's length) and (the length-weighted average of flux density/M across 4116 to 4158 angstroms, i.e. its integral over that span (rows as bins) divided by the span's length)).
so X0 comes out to 1.04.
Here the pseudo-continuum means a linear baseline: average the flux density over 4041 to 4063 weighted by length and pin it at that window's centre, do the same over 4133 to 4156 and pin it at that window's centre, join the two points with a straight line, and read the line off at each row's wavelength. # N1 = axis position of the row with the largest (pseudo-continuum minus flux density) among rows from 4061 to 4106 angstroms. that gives 4075.22 angstroms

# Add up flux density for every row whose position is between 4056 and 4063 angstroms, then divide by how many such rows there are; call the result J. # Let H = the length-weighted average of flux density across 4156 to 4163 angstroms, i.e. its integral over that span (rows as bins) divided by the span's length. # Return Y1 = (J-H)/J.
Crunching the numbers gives -0.06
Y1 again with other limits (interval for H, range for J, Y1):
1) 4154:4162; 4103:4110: -0.13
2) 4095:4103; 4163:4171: 0.06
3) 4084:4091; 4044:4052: -0.21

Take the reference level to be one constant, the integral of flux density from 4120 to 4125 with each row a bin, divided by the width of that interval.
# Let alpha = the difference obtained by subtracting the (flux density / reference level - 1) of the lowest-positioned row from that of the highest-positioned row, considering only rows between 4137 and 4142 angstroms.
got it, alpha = -0.30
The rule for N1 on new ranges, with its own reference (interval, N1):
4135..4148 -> 4143.35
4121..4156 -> 4131.91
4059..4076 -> 4075.22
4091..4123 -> 4103.47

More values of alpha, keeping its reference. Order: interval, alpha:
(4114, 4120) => -0.19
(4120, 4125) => 0.01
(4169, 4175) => 0.11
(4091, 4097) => 0.00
